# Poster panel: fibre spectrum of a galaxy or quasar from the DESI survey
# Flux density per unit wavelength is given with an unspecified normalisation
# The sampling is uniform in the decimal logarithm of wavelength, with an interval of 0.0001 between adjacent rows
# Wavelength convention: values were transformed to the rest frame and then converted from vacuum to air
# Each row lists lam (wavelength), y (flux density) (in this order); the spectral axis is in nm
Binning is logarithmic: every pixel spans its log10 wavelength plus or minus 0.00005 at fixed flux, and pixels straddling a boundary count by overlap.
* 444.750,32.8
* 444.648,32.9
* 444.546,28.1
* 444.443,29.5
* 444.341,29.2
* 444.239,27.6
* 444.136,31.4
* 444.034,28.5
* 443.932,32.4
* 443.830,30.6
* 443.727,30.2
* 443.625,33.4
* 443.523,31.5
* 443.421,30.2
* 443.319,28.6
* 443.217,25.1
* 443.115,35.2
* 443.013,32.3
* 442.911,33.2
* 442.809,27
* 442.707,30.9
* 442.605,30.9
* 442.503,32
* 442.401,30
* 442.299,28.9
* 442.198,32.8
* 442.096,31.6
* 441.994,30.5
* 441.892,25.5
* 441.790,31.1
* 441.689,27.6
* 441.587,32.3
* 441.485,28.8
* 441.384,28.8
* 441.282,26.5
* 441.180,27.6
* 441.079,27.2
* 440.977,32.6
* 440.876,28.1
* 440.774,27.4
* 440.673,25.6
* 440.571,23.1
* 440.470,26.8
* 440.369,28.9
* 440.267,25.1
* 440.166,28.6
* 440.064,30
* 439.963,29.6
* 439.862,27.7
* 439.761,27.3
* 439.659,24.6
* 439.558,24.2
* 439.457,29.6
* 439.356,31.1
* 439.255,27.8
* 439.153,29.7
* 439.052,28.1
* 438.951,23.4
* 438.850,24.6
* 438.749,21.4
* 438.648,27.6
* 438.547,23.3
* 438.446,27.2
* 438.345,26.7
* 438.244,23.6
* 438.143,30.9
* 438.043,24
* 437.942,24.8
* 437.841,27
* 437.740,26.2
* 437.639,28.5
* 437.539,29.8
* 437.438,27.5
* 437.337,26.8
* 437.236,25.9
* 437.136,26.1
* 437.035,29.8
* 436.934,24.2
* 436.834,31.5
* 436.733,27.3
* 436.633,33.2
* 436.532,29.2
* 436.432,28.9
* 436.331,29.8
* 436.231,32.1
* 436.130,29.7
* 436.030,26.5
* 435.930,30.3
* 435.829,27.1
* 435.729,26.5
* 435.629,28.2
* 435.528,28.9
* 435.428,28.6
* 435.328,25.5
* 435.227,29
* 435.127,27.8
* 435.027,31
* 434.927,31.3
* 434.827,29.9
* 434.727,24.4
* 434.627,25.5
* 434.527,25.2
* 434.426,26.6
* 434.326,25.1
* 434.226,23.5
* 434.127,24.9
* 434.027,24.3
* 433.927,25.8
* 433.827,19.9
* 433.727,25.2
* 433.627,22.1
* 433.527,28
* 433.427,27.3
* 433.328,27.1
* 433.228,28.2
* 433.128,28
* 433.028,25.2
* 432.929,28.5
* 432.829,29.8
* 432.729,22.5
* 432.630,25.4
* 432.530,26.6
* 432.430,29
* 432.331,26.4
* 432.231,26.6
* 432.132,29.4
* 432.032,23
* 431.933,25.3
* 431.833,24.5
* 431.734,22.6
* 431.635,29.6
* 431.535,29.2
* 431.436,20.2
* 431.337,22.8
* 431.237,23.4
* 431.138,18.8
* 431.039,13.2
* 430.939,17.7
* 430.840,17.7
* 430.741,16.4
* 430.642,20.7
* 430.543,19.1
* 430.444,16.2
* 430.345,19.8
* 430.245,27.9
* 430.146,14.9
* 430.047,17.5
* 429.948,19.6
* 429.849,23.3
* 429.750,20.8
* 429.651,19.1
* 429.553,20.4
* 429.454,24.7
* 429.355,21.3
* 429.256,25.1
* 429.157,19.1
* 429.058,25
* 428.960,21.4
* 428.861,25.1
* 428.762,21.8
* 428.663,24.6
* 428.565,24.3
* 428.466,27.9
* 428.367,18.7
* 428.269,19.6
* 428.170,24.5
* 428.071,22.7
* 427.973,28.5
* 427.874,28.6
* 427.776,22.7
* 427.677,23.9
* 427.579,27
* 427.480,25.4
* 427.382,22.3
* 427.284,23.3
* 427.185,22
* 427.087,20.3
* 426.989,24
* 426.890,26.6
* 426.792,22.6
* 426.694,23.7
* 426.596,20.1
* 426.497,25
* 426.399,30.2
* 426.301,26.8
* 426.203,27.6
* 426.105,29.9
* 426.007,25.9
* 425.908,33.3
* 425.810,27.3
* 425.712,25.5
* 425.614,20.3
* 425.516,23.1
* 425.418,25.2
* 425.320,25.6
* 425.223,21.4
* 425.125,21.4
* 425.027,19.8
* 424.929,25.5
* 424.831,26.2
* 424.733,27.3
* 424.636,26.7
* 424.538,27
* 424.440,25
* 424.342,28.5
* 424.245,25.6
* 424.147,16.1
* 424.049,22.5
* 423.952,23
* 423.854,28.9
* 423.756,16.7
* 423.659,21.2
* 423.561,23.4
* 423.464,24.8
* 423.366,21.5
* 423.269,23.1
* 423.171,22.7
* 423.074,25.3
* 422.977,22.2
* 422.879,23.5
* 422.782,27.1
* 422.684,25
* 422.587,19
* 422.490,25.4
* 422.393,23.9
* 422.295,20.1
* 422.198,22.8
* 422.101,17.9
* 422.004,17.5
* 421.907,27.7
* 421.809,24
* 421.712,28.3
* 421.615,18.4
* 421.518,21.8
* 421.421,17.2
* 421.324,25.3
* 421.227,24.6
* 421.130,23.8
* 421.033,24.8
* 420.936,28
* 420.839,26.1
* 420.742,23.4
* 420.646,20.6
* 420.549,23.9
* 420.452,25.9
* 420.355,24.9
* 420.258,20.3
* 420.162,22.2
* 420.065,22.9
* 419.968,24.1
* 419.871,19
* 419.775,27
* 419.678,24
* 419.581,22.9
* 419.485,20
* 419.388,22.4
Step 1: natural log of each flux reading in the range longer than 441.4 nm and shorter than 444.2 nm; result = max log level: 3.56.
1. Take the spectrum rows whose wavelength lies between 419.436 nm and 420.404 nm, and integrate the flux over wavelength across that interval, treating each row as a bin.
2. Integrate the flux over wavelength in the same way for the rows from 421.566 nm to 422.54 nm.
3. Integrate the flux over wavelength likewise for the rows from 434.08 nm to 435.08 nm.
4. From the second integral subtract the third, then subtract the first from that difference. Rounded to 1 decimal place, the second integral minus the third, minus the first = -26.8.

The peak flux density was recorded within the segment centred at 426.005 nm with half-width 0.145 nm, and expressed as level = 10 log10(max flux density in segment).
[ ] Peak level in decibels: 15.2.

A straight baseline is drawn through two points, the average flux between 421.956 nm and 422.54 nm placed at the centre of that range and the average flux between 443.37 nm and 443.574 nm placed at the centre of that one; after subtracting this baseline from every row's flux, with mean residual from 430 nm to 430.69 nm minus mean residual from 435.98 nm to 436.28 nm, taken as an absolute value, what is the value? 7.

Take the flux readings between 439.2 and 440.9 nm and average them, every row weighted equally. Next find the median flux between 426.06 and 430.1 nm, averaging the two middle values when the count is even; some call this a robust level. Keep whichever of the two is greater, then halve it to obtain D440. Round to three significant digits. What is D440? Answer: 13.7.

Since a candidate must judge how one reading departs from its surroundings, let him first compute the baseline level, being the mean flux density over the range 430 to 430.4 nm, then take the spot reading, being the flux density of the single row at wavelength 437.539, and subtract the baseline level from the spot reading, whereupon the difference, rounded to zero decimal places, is 10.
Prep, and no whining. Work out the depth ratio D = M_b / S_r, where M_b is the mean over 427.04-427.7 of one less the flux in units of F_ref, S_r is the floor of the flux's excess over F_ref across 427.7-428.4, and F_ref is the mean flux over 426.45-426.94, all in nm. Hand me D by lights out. -0.001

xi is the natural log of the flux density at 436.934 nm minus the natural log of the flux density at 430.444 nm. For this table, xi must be 0.40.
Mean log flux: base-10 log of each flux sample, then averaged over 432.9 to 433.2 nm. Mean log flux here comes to 1.43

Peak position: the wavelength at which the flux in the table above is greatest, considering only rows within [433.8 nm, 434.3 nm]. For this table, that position 433.927 nm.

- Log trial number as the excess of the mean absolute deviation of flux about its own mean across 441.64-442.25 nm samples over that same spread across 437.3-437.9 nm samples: 1.2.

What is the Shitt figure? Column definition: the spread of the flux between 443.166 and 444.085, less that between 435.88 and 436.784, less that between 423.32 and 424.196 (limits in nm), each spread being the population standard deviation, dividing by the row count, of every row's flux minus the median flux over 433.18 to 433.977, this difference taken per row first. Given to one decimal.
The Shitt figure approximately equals -3.4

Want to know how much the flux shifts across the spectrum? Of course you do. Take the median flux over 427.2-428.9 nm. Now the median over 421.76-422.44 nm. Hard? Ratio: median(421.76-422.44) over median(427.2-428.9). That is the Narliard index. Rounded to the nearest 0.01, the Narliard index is 0.94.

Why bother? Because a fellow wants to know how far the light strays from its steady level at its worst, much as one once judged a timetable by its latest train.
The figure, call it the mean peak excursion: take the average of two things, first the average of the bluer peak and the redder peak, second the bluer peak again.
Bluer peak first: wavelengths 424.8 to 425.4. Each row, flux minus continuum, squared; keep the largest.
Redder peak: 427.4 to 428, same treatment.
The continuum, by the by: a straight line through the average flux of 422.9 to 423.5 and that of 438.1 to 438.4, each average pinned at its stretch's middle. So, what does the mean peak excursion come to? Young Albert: 16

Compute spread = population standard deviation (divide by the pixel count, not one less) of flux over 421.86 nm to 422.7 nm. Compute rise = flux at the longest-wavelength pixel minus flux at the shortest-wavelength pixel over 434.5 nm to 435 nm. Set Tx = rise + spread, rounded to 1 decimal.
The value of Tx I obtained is 9.5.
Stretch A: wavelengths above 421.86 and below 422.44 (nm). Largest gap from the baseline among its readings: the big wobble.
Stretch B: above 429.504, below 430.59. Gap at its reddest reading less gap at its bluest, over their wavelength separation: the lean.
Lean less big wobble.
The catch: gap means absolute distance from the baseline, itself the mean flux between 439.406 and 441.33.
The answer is -8.6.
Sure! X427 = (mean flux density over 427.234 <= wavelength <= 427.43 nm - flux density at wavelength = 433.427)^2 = 20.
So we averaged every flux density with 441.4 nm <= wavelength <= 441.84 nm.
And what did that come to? 29.9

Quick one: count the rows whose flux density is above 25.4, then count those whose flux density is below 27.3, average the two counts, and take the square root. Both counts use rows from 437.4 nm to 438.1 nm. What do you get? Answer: 2.12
